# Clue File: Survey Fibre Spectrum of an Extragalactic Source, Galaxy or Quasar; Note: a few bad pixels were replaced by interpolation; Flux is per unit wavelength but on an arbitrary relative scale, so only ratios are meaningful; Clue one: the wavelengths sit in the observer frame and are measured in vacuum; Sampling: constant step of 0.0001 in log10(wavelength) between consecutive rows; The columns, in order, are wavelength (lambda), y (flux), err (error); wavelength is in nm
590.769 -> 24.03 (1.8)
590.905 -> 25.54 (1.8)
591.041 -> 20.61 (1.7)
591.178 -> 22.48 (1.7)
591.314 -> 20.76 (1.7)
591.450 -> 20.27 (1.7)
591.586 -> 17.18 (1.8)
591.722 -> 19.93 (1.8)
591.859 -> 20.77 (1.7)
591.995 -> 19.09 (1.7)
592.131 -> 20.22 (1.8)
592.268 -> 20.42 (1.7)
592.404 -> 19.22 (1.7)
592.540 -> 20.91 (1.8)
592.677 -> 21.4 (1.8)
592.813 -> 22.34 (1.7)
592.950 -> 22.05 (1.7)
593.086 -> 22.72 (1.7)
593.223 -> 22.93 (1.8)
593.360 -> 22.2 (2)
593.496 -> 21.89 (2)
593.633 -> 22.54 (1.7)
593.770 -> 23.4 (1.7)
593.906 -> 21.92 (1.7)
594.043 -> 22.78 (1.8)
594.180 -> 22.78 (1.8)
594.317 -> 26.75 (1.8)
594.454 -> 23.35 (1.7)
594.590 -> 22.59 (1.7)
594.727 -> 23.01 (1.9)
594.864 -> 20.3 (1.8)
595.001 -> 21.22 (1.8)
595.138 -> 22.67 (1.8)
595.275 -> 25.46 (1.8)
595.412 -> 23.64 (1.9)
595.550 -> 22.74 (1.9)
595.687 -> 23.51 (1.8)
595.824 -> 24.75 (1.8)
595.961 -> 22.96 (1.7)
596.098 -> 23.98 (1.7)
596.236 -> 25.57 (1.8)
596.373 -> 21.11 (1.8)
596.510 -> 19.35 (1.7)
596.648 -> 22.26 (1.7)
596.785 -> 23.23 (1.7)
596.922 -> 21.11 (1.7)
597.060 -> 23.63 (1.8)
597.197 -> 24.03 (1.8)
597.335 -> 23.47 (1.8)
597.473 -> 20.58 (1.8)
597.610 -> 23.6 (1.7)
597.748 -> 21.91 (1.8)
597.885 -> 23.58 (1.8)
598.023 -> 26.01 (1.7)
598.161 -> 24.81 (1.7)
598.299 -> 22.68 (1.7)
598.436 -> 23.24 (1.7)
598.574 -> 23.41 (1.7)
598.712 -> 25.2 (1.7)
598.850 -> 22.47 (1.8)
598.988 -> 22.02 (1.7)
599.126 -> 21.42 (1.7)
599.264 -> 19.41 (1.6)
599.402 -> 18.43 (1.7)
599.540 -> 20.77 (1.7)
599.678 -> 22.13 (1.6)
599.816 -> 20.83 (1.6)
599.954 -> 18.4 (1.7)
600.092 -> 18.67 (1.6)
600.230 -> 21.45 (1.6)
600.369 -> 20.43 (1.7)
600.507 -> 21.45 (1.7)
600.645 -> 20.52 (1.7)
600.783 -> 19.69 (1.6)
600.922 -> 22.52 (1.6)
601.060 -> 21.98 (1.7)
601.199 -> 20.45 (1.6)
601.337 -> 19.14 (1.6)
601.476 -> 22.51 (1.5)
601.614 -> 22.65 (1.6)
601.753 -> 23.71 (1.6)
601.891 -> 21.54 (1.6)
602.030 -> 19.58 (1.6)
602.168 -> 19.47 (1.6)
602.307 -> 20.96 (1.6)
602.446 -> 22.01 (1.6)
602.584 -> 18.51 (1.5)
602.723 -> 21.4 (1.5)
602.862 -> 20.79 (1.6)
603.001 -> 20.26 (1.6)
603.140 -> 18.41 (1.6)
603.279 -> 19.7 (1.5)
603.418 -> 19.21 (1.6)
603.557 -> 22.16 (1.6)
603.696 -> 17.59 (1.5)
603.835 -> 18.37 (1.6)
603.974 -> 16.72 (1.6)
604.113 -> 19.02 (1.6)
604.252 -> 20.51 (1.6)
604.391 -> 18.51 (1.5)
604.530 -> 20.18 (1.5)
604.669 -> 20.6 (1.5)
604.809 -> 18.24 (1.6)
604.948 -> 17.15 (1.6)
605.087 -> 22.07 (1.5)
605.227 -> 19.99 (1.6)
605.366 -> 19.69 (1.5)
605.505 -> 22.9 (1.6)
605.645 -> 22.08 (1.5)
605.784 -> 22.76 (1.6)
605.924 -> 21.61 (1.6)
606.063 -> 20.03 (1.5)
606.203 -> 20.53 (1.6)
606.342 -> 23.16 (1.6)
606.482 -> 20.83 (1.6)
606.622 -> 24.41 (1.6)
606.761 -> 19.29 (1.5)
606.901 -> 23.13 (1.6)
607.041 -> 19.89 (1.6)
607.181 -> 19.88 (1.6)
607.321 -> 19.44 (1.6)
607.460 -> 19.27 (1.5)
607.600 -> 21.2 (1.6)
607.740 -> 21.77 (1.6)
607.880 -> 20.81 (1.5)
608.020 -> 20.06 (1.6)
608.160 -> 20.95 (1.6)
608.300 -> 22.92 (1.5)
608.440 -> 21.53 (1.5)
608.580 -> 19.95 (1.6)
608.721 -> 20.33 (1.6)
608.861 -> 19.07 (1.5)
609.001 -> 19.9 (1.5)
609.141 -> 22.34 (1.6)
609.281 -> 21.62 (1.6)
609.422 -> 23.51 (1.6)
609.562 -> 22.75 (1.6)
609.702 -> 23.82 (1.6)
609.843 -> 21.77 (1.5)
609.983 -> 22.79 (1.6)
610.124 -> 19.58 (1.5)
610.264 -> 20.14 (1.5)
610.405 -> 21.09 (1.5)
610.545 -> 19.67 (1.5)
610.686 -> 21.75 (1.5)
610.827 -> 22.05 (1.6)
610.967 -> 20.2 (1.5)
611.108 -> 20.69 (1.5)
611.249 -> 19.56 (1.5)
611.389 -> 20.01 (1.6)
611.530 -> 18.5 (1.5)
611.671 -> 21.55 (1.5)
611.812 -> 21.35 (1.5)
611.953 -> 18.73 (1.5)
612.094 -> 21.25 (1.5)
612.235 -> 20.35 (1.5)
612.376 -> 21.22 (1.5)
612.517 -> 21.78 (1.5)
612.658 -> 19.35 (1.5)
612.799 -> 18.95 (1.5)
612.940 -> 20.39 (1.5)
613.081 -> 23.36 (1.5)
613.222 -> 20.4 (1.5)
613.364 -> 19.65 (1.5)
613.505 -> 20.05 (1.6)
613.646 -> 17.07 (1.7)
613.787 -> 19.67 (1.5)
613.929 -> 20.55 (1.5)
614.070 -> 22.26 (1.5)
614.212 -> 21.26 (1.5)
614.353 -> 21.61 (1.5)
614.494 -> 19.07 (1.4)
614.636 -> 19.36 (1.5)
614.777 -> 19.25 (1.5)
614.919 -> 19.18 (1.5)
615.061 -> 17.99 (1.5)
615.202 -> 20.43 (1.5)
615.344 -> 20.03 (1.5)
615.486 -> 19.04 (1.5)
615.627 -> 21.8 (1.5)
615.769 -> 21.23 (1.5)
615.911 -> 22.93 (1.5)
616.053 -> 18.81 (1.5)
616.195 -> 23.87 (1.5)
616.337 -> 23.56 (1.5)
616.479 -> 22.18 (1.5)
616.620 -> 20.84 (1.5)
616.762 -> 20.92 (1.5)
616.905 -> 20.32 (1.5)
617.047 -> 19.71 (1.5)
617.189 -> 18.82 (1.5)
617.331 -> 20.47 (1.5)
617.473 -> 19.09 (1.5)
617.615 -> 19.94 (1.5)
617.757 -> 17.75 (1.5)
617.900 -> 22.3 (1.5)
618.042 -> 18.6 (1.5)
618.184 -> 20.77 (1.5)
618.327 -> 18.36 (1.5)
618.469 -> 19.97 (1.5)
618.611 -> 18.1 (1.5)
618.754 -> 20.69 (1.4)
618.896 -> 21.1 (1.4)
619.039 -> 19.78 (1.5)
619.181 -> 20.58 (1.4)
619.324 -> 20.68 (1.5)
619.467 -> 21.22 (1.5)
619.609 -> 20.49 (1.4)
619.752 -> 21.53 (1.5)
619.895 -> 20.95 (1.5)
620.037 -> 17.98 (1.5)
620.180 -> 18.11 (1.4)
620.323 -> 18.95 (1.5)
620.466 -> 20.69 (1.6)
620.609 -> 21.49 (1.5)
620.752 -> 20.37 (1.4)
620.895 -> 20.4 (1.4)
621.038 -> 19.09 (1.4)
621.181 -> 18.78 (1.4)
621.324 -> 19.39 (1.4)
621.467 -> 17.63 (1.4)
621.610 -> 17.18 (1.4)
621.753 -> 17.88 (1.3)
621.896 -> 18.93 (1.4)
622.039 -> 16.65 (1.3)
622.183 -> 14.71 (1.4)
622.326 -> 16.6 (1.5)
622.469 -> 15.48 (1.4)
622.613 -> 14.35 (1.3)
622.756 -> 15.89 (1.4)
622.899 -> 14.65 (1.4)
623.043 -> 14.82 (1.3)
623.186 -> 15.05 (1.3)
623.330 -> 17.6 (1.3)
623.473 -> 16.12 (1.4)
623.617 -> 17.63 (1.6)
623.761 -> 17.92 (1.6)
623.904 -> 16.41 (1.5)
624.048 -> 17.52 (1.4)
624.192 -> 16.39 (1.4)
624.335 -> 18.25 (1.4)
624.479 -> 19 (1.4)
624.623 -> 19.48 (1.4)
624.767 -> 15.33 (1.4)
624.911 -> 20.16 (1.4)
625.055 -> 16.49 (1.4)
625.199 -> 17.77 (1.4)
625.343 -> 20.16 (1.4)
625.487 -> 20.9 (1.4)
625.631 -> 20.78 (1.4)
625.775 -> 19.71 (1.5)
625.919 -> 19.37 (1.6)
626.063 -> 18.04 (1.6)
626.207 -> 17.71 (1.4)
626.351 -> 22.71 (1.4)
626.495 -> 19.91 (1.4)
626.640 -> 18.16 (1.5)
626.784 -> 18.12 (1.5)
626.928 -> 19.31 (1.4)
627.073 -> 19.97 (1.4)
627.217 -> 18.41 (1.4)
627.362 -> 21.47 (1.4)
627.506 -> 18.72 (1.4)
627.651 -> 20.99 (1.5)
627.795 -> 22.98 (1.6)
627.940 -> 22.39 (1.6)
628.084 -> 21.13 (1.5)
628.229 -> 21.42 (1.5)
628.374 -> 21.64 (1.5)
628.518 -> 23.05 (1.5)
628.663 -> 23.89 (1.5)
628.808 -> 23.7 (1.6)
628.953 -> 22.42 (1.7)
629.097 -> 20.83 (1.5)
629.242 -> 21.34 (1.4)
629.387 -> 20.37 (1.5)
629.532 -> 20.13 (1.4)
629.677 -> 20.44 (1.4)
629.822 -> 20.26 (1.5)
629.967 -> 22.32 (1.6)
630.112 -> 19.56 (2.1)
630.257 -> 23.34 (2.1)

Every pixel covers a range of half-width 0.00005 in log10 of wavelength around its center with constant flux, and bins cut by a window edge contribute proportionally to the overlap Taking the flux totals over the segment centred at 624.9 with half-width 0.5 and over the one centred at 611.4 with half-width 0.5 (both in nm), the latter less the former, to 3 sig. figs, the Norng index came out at 13.5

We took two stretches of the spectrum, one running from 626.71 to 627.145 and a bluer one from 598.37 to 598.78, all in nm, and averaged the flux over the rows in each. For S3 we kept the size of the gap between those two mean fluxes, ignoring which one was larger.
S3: 4.8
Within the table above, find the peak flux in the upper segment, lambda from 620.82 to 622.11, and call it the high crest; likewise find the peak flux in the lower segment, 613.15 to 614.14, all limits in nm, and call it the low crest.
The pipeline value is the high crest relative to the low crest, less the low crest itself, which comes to -21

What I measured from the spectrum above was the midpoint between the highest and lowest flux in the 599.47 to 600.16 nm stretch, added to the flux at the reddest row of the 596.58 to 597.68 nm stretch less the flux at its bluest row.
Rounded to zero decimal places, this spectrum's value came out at 22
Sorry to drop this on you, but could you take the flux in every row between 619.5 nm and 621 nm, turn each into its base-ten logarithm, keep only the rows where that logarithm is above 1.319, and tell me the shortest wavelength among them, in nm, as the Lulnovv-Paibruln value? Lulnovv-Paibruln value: 619.752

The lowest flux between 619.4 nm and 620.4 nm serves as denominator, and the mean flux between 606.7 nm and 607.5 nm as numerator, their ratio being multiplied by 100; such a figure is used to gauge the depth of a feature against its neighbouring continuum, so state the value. 112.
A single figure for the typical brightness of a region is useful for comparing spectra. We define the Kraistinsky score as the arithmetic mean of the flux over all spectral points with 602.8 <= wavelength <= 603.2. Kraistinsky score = 19.8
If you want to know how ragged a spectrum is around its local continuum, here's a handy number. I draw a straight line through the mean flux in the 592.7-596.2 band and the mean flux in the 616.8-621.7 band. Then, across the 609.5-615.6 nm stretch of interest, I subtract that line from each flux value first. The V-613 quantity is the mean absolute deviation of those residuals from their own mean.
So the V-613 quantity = 1.09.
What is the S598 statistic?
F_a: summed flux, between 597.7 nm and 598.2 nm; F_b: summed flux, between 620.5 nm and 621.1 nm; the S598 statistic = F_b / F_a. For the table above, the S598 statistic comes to 0.84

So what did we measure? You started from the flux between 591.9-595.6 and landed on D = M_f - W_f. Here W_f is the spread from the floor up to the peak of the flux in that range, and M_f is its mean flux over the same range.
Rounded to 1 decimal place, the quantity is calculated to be 14.6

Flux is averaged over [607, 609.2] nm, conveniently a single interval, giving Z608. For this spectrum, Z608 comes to 20.6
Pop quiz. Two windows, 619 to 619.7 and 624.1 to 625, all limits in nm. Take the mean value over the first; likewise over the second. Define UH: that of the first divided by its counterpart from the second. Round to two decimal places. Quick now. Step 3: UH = 1.14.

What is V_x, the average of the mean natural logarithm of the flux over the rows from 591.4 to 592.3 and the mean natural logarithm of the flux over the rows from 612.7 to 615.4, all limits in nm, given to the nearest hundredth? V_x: 2.99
